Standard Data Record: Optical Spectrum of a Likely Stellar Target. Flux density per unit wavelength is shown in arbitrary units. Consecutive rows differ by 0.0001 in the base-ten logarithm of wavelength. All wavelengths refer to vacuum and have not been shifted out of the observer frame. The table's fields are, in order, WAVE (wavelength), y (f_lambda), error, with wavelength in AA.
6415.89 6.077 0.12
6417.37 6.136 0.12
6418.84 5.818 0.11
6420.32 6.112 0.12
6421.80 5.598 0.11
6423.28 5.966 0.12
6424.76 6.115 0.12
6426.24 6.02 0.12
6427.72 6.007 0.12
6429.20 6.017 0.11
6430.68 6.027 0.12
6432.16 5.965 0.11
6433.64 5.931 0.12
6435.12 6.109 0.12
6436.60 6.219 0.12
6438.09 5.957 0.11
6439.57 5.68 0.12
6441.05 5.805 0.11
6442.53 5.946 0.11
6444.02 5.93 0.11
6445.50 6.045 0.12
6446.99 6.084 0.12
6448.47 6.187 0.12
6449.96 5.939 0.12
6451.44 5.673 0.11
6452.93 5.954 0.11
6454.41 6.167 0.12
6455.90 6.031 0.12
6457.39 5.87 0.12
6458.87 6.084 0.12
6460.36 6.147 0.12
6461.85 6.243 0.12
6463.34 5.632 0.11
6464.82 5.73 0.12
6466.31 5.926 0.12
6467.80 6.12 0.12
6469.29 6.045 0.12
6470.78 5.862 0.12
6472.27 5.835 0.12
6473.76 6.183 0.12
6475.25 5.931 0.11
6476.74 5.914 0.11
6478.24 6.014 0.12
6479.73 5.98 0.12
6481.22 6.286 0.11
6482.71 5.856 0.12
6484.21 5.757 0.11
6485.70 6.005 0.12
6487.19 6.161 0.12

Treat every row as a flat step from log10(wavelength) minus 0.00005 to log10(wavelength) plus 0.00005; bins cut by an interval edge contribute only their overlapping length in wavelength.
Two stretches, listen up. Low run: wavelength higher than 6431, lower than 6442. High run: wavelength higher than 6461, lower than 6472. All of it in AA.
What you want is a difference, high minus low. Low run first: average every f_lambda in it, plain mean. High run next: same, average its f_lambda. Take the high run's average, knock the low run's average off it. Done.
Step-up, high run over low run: -0.02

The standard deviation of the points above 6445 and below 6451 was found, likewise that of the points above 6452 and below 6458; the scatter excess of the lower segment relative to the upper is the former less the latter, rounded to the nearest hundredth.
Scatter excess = -0.02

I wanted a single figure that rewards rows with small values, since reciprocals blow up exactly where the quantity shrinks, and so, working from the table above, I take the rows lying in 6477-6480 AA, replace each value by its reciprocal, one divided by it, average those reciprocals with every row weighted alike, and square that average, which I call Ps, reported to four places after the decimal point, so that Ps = 0.0278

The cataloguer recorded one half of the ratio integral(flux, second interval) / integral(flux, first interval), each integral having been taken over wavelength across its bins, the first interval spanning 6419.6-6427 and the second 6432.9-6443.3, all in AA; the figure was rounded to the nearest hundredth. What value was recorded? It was 0.70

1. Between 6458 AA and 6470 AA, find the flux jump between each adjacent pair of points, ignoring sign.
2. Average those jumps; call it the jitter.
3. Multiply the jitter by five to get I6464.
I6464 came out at 0.95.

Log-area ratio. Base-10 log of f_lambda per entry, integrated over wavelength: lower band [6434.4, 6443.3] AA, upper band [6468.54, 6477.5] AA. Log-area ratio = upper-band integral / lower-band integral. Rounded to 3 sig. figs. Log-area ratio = 1.01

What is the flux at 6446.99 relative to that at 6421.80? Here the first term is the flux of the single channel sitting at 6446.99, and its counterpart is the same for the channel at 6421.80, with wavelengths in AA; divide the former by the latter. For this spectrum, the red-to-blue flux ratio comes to 1.09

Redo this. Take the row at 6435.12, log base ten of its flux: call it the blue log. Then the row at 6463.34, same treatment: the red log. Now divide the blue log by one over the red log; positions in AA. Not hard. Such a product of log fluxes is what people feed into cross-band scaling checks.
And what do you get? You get 0.590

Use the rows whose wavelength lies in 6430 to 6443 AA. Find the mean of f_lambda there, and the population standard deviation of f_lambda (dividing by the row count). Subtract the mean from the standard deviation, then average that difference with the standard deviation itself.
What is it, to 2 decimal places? -2.83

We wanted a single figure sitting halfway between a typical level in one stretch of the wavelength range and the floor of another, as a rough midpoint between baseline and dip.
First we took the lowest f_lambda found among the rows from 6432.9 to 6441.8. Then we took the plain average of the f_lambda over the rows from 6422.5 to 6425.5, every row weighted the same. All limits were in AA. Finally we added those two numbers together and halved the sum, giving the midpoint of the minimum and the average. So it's 5.86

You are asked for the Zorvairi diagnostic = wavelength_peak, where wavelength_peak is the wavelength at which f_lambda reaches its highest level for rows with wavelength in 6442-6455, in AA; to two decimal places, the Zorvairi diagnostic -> 6448.47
